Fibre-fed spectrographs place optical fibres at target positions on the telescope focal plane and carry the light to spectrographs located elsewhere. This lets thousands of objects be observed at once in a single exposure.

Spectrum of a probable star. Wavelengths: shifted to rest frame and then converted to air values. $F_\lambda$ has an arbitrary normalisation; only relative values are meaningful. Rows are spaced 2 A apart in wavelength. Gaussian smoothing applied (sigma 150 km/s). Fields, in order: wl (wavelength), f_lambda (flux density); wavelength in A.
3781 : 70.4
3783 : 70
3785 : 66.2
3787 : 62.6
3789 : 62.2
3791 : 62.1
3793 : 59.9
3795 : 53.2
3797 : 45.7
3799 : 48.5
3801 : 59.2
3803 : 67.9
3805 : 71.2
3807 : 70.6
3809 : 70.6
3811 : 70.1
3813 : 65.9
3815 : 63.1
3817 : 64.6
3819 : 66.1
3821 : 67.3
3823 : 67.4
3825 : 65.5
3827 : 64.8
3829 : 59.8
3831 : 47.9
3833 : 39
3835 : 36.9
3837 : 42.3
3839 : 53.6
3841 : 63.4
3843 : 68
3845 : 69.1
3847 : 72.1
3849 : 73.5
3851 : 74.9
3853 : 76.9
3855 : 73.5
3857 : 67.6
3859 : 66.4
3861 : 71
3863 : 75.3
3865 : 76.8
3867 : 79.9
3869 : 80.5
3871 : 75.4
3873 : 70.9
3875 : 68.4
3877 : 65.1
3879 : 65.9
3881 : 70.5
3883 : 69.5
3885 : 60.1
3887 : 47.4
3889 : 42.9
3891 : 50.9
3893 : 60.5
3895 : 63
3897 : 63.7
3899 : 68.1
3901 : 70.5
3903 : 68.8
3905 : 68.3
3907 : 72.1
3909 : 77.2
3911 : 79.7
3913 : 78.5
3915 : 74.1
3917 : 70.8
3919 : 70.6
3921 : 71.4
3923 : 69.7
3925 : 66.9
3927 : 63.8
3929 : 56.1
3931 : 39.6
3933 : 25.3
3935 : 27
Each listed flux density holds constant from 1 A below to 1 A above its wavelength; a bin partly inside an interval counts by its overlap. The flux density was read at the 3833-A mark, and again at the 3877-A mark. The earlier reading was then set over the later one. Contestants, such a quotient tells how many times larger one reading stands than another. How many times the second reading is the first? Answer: 0.60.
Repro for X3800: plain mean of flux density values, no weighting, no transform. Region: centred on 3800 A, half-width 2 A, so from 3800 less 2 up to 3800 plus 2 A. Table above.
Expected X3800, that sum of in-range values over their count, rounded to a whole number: 54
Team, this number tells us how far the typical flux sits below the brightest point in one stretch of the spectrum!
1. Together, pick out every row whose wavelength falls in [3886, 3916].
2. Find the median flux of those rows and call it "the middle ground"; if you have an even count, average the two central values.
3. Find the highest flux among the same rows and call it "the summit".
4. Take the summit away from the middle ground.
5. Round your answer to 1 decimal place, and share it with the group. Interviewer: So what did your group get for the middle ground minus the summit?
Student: -11.4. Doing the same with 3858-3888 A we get -10.0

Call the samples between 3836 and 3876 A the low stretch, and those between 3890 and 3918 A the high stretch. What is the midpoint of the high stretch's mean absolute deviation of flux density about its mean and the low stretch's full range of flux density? 22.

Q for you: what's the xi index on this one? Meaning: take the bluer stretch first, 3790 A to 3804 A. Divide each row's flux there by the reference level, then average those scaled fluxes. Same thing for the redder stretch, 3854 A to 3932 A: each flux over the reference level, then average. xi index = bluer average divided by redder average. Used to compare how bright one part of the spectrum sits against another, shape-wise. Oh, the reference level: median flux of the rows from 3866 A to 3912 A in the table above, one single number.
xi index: 0.84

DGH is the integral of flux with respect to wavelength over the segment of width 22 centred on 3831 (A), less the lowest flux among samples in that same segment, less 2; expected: 1177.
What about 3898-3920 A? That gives 1527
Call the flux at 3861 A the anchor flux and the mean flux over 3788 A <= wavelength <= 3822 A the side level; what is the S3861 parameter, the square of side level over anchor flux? 0.78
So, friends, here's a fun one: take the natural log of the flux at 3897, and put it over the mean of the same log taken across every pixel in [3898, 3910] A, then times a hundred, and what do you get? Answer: 97.5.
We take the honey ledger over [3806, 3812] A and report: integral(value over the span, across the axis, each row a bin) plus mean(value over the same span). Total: 493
